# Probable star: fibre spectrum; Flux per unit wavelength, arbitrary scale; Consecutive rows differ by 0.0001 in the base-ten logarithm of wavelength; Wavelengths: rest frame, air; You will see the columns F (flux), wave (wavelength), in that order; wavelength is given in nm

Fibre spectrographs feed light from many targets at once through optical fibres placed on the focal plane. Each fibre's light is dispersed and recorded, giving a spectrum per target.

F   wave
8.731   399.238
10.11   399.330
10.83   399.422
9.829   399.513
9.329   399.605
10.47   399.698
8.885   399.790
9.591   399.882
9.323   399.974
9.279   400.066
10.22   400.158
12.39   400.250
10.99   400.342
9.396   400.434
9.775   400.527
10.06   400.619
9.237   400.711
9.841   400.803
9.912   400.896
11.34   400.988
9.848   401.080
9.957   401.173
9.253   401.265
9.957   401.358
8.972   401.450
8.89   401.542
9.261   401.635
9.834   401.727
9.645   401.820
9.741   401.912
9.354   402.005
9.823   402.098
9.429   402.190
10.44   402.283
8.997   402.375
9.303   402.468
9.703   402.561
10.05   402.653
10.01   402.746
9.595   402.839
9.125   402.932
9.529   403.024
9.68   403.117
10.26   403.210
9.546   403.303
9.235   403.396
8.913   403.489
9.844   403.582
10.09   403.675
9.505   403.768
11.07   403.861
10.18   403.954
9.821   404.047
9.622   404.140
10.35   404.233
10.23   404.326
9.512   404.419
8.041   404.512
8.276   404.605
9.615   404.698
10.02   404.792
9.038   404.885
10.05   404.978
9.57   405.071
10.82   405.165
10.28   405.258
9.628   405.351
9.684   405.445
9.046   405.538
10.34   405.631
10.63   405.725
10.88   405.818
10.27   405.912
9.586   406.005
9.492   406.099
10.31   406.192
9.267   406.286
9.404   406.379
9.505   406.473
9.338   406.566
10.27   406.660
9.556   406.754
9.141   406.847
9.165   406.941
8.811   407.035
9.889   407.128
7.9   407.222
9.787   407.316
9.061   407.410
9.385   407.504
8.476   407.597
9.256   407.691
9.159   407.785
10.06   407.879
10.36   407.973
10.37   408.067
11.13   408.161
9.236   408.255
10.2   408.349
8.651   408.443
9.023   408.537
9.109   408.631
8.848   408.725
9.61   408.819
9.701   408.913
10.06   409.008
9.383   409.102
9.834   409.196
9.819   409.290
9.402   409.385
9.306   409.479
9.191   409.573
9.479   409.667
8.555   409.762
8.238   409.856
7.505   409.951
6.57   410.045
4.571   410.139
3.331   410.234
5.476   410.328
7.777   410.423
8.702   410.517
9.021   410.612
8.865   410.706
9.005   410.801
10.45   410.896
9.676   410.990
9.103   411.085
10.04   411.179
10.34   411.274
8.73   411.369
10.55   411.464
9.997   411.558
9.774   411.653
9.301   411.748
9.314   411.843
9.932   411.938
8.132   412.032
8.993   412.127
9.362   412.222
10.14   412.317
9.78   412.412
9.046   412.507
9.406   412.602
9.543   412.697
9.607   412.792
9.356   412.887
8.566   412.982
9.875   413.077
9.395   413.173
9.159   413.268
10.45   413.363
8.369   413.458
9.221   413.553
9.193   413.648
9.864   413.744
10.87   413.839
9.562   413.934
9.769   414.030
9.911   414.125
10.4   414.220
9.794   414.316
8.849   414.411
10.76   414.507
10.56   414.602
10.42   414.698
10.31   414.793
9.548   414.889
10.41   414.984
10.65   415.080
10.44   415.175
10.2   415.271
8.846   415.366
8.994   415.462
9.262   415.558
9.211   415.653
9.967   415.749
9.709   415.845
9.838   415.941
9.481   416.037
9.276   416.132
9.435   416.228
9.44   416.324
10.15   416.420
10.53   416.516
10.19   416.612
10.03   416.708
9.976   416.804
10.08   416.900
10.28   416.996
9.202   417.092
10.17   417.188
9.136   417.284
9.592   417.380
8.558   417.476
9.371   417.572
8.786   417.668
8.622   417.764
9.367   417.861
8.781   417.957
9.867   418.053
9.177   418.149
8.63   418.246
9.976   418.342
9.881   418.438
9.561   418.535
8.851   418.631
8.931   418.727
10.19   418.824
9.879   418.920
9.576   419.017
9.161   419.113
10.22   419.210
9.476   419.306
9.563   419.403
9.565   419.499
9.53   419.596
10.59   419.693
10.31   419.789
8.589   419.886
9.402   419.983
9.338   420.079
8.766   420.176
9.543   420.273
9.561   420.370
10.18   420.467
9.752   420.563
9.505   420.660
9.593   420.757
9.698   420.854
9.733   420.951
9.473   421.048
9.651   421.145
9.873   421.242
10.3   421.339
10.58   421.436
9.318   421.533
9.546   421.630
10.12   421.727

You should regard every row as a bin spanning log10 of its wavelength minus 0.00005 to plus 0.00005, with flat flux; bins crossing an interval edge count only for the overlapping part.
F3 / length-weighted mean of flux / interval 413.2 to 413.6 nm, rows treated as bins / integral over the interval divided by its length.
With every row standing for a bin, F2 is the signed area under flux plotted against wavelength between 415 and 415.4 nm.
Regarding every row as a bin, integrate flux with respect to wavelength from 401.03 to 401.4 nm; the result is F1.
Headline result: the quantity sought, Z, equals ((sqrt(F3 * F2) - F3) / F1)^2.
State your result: 0.8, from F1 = 3.6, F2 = 4.05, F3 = 9.3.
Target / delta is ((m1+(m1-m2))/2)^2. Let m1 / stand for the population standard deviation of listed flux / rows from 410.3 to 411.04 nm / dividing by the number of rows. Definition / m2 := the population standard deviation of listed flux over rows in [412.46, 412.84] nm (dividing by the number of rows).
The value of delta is 1.64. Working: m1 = 1.39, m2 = 0.22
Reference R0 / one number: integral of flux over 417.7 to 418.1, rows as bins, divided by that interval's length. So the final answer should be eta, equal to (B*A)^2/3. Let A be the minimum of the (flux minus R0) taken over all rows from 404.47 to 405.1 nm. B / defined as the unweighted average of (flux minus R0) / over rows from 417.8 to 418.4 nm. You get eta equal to 0.010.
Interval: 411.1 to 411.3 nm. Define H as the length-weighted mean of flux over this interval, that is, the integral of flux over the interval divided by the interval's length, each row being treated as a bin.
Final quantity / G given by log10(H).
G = 1.00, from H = 10.0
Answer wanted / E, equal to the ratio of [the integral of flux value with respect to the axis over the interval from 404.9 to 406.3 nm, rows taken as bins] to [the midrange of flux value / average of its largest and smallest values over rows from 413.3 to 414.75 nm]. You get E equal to 1.45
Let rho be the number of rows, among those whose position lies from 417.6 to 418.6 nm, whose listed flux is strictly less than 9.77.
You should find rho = 7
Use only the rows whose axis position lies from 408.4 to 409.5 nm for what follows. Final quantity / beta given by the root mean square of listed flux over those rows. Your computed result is 9.40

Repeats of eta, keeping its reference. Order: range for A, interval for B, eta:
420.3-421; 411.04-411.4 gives 0.008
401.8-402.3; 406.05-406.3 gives 0.005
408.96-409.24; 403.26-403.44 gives 0.001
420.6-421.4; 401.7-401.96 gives 0.013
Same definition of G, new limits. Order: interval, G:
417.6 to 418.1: 0.96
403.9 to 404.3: 1.00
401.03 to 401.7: 0.98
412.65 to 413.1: 0.97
